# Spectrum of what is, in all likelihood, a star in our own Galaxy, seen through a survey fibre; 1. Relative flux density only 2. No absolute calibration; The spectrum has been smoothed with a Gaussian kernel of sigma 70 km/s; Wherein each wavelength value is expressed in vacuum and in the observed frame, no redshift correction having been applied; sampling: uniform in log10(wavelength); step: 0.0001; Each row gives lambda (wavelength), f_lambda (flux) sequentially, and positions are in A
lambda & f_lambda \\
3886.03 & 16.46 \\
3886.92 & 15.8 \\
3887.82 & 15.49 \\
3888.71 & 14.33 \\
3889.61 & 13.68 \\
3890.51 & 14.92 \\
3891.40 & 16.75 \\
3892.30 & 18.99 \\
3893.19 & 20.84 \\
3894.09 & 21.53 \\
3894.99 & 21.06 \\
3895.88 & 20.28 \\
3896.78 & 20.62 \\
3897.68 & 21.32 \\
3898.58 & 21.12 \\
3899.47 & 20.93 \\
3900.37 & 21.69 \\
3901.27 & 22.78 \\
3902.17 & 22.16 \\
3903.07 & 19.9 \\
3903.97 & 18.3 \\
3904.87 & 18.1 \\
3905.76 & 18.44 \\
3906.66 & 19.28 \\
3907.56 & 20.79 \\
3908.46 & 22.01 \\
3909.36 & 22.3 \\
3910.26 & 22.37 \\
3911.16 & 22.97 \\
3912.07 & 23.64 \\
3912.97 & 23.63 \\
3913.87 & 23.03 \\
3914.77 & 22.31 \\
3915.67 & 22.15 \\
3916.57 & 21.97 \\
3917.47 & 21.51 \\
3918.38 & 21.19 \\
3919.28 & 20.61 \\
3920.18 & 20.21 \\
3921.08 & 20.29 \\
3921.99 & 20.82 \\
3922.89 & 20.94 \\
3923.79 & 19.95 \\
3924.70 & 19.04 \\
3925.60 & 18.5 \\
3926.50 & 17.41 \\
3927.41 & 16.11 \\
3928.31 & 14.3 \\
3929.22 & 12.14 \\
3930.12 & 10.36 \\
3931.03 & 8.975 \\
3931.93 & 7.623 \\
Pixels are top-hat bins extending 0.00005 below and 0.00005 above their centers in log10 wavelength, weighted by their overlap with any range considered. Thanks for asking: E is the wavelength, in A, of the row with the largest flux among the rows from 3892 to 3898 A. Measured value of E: 3894.09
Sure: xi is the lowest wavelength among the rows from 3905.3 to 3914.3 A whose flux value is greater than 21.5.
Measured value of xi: 3908.46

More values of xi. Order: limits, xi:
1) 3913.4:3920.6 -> 3913.87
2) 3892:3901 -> 3894.09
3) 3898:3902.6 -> 3900.37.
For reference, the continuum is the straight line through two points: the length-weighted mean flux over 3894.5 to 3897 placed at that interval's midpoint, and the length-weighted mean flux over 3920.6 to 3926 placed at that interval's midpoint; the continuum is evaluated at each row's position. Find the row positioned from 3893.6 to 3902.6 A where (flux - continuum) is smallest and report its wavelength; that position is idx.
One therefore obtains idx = 3895.88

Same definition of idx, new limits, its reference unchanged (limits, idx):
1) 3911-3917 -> 3916.57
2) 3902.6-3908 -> 3904.87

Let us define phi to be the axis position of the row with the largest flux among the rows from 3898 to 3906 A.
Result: 3901.27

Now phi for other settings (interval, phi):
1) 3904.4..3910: 3909.36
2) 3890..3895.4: 3894.09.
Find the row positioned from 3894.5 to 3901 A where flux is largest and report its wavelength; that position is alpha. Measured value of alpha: 3900.37 A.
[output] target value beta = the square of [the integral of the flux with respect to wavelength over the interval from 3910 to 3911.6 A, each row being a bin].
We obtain 1320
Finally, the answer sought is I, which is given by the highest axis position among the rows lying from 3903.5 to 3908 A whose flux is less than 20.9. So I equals 3907.56 A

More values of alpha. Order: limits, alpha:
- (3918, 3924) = 3918.38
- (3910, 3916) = 3912.07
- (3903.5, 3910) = 3909.36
